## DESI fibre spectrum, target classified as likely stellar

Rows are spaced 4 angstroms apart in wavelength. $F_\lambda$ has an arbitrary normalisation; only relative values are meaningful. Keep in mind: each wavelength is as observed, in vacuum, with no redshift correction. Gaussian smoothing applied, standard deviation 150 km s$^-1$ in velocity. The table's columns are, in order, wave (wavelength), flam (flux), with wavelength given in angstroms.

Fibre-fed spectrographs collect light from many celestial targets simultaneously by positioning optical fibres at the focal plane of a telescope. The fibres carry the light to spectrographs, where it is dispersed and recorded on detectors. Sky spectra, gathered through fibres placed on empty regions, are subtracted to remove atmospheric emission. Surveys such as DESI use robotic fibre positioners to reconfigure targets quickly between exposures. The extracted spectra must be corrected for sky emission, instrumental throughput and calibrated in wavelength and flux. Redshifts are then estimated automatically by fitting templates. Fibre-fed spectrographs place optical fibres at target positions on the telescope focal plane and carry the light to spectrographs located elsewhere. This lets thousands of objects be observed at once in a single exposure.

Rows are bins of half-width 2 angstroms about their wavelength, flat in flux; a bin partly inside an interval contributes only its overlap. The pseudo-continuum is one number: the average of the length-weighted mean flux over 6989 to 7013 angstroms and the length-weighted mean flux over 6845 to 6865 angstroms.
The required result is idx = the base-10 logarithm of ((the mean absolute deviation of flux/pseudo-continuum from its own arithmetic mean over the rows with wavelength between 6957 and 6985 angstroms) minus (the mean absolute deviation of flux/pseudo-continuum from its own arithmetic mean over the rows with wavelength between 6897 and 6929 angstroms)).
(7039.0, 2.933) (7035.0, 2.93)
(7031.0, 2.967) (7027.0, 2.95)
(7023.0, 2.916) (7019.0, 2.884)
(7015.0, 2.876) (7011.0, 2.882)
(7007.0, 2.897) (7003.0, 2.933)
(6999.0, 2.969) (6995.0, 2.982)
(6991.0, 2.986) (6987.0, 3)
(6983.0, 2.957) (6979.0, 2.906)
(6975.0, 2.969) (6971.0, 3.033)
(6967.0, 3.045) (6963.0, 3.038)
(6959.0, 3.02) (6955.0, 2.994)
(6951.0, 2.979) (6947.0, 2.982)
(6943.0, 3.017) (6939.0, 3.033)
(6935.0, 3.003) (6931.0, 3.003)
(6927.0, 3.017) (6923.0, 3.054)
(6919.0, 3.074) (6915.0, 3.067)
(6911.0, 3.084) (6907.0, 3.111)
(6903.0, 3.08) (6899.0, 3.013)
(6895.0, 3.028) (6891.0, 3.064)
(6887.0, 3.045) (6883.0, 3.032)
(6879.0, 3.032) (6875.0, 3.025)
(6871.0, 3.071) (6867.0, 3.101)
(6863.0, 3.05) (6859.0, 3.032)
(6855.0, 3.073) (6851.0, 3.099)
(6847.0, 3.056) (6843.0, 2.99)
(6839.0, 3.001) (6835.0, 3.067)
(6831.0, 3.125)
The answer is -2.22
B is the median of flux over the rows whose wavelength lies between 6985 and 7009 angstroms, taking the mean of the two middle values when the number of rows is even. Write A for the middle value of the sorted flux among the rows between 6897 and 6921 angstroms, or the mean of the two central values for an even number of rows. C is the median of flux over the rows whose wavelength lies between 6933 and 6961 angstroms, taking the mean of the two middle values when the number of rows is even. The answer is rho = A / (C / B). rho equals 3.05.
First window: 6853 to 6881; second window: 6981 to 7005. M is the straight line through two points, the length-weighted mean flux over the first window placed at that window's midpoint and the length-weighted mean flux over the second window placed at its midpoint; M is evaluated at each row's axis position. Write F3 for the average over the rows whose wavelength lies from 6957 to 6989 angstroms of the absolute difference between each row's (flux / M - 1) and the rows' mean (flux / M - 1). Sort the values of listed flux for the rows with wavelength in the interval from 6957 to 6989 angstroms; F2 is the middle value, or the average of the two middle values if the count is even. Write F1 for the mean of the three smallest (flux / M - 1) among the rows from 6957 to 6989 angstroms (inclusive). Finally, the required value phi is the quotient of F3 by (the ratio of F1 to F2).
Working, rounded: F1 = -0.012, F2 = 3.01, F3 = 0.0121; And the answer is -3.0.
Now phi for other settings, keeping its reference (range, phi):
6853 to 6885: -2.7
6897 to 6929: 12.5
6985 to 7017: -1.5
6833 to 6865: -1.5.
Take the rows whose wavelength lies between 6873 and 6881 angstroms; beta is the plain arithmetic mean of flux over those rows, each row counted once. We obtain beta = 3.03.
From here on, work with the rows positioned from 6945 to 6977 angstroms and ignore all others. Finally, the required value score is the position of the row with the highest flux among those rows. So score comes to 6967.0 angstroms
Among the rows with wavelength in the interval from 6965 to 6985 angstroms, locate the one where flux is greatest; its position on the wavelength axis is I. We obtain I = 6967.0 angstroms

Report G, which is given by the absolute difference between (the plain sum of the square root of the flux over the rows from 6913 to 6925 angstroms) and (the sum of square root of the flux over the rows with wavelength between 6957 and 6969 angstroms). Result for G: 0.026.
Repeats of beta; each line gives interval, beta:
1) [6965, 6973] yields 3.04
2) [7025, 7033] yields 2.96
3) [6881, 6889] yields 3.04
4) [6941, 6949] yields 3.00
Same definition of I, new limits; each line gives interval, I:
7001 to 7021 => 7003.0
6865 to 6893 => 6867.0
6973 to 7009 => 6987.0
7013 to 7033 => 7031.0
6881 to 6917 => 6907.0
